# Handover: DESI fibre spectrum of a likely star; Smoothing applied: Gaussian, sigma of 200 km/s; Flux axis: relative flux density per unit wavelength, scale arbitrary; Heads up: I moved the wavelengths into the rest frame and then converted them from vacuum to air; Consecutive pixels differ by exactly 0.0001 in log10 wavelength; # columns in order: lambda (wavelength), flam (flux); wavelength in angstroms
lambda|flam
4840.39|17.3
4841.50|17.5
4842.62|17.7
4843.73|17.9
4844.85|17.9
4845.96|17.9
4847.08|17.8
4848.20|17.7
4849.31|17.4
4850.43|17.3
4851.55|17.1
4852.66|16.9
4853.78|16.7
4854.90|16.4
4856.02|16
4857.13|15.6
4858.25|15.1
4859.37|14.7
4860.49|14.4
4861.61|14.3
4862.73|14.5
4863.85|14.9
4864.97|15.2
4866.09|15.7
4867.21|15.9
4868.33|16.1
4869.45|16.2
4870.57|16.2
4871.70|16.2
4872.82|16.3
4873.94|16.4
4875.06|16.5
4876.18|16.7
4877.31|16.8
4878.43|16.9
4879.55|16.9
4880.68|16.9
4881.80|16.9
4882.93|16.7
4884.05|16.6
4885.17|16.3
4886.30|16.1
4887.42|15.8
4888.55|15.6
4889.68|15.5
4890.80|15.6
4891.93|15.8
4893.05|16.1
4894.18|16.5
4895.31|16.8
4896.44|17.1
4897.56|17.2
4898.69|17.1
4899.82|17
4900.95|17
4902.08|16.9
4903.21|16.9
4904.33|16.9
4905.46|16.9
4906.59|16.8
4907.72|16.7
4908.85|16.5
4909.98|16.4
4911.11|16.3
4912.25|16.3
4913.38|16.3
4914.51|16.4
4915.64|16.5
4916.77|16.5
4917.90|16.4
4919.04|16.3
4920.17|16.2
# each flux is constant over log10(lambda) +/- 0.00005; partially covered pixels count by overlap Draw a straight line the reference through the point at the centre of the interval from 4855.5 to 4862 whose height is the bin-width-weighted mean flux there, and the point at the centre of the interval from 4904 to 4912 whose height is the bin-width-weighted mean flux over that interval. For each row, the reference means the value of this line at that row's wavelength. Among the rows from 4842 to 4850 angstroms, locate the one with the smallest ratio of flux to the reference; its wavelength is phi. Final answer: 4849.31 angstroms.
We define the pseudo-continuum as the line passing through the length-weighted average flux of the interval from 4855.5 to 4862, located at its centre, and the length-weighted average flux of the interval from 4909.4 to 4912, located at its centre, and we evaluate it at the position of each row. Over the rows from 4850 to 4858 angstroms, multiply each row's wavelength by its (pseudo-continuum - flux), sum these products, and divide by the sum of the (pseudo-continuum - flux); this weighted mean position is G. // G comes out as 4853.0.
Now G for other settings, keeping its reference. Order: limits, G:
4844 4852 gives 4847.9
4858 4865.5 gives 4861.6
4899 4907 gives 4902.9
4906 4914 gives 4907.3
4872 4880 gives 4876.5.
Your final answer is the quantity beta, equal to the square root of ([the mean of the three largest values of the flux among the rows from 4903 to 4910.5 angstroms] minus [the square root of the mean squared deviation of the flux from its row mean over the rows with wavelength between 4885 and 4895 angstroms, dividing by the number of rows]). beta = 4.07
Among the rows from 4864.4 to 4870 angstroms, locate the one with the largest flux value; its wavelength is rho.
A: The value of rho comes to 4869.45 angstroms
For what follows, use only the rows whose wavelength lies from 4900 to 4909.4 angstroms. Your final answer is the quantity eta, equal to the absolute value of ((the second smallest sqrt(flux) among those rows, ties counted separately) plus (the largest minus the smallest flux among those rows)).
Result 4.6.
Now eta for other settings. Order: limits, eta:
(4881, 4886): 4.7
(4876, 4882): 4.3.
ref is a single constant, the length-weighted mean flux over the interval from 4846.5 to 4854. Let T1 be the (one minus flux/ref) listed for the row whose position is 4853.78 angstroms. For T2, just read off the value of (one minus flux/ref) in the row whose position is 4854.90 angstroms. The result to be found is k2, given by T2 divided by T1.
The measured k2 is 1.5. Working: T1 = 0.034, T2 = 0.05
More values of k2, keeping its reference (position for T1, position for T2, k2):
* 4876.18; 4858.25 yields 3.7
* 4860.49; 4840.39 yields 0.0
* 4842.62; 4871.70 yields -2.7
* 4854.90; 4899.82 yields 0.3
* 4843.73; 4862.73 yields -4.6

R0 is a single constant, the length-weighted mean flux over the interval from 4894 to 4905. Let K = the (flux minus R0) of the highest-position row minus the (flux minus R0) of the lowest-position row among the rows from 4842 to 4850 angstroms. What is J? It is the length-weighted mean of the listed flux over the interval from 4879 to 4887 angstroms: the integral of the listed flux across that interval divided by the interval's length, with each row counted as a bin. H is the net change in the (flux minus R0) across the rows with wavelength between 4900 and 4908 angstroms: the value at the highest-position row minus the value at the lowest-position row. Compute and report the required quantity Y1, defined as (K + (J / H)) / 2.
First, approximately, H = -0.30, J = 16.6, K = -0.30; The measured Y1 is -28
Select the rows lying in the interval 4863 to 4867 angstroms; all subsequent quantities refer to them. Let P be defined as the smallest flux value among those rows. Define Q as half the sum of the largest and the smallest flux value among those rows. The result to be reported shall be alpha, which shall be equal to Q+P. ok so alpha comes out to 30.2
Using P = 14.9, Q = 15.3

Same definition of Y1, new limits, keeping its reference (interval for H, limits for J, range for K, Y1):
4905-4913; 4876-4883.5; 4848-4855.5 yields -15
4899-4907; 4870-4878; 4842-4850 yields -41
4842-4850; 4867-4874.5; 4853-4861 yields -28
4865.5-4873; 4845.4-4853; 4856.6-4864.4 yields 14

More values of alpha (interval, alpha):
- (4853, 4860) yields 30.4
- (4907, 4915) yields 32.8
